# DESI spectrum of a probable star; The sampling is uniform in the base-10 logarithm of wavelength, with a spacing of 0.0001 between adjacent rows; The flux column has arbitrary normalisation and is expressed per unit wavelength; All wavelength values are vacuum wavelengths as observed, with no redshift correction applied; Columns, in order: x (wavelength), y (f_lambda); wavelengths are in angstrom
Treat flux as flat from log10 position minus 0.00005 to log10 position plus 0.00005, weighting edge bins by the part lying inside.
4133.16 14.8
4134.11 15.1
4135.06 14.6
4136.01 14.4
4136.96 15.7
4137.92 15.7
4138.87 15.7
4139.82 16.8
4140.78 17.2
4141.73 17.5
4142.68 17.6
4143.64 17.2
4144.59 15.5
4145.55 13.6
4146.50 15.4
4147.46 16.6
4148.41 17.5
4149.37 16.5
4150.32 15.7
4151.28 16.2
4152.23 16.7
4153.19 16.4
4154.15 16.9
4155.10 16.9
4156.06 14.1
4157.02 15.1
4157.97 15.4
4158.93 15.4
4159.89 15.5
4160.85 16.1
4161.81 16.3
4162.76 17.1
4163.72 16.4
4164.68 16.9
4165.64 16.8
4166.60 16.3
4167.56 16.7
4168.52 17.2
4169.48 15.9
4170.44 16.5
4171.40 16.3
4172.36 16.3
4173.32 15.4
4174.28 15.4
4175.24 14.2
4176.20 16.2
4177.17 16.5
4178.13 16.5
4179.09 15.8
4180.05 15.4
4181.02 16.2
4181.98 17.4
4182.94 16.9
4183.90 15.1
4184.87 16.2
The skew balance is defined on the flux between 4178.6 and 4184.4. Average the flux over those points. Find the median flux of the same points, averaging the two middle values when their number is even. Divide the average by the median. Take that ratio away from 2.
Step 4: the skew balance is 0.99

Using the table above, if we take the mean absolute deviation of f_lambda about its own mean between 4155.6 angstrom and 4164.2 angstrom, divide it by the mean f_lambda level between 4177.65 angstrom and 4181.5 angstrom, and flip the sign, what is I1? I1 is -0.043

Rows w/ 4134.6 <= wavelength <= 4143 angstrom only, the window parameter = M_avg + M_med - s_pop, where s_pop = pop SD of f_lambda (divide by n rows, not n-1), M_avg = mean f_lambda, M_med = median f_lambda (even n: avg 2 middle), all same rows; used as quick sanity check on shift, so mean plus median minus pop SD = 30.7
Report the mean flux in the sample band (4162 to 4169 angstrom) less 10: 6.8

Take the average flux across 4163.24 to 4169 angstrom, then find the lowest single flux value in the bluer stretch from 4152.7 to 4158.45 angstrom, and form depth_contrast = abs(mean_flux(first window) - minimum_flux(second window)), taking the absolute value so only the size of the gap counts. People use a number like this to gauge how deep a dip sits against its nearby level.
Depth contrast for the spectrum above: 2.6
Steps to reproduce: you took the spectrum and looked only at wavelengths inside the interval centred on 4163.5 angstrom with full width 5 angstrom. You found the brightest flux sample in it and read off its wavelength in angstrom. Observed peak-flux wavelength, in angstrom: 4162.76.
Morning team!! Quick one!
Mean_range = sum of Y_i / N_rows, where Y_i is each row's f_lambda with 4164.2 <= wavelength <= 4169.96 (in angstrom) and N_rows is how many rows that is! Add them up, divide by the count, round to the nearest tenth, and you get 16.6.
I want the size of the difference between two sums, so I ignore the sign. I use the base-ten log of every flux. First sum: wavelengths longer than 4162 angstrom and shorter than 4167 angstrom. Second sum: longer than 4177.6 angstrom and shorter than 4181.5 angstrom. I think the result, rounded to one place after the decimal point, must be 1.3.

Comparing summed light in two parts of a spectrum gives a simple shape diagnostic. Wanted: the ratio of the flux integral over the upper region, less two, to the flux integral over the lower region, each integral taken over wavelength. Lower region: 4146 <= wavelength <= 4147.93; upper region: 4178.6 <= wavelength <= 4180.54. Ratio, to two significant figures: 0.92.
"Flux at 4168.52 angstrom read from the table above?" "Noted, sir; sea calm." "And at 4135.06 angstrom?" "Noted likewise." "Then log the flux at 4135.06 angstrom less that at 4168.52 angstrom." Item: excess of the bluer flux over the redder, -2.6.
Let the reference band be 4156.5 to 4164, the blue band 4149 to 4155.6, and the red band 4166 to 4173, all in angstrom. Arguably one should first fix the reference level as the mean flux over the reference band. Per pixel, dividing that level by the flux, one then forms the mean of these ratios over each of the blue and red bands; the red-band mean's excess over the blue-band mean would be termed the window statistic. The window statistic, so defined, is 0.001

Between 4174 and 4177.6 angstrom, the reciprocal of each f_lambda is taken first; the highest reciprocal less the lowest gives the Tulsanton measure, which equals 0.010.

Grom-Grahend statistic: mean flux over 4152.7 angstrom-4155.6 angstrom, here 16.7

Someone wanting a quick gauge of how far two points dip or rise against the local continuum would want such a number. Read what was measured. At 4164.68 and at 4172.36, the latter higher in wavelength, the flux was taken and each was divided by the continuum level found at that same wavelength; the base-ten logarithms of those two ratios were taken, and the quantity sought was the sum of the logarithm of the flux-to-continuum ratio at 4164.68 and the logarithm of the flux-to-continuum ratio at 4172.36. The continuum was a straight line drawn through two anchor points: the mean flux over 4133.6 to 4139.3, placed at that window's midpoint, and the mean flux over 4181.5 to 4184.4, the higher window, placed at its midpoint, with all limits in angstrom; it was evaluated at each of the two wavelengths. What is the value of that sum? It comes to 0.028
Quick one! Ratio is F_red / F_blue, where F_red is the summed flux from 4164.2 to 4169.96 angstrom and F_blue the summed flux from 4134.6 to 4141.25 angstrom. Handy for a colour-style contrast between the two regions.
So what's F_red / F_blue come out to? 0.91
